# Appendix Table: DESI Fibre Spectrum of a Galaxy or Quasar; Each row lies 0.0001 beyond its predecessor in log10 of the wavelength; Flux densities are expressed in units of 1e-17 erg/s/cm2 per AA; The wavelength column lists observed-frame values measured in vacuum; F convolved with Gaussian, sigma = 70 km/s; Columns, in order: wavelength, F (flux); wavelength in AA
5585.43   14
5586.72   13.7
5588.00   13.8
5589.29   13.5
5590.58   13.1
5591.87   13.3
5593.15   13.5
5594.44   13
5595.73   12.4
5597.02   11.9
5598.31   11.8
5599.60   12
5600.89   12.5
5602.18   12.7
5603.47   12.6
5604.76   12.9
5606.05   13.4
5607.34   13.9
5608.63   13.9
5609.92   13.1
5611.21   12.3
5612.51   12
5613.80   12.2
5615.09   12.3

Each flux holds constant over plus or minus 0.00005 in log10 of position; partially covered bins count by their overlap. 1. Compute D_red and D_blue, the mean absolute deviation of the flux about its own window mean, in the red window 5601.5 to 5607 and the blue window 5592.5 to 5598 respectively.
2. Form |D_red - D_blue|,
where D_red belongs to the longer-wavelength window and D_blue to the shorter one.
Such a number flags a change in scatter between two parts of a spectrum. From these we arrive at 0.30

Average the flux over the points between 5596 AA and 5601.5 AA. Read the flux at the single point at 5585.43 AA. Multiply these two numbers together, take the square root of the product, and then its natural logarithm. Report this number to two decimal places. 2.56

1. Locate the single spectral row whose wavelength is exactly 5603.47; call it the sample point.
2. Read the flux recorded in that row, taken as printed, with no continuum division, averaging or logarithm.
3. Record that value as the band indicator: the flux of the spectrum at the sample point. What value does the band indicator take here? 12.6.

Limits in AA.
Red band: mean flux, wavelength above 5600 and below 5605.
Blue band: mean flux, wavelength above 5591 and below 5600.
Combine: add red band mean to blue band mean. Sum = 25.2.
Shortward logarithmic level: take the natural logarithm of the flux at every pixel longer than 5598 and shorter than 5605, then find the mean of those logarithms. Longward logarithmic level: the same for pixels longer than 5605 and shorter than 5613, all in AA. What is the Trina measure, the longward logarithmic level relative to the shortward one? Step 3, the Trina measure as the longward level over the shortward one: 1.021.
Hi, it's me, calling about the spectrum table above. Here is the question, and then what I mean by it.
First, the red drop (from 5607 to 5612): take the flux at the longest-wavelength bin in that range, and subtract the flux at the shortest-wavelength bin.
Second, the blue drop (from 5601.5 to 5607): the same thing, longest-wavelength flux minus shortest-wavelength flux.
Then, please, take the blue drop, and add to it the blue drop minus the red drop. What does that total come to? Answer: 3.0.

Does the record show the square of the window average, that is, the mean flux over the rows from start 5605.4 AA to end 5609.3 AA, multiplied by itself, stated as 189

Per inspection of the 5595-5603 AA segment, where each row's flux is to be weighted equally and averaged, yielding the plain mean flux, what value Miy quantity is 12.2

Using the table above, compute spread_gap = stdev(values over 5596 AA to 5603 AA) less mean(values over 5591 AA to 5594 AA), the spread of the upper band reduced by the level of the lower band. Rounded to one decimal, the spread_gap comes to -13.0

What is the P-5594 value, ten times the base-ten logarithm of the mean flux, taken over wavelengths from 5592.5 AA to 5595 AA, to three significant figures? 11.2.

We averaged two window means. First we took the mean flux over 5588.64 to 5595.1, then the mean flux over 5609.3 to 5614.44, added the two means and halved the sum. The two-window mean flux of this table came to 12.8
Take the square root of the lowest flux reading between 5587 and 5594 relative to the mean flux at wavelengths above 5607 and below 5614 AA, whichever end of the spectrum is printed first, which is 1.01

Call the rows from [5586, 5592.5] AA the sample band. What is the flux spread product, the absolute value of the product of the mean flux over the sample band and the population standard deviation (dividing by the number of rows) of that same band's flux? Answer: 3.5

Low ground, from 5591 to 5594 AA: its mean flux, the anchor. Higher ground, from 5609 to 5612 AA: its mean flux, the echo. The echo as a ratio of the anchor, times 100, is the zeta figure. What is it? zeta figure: 95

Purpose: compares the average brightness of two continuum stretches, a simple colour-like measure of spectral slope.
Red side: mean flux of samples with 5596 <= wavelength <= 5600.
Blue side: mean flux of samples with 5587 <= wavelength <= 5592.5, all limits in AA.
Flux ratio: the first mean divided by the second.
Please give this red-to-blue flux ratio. 0.89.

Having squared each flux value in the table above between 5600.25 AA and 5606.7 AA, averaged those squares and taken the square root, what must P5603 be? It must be 12.82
